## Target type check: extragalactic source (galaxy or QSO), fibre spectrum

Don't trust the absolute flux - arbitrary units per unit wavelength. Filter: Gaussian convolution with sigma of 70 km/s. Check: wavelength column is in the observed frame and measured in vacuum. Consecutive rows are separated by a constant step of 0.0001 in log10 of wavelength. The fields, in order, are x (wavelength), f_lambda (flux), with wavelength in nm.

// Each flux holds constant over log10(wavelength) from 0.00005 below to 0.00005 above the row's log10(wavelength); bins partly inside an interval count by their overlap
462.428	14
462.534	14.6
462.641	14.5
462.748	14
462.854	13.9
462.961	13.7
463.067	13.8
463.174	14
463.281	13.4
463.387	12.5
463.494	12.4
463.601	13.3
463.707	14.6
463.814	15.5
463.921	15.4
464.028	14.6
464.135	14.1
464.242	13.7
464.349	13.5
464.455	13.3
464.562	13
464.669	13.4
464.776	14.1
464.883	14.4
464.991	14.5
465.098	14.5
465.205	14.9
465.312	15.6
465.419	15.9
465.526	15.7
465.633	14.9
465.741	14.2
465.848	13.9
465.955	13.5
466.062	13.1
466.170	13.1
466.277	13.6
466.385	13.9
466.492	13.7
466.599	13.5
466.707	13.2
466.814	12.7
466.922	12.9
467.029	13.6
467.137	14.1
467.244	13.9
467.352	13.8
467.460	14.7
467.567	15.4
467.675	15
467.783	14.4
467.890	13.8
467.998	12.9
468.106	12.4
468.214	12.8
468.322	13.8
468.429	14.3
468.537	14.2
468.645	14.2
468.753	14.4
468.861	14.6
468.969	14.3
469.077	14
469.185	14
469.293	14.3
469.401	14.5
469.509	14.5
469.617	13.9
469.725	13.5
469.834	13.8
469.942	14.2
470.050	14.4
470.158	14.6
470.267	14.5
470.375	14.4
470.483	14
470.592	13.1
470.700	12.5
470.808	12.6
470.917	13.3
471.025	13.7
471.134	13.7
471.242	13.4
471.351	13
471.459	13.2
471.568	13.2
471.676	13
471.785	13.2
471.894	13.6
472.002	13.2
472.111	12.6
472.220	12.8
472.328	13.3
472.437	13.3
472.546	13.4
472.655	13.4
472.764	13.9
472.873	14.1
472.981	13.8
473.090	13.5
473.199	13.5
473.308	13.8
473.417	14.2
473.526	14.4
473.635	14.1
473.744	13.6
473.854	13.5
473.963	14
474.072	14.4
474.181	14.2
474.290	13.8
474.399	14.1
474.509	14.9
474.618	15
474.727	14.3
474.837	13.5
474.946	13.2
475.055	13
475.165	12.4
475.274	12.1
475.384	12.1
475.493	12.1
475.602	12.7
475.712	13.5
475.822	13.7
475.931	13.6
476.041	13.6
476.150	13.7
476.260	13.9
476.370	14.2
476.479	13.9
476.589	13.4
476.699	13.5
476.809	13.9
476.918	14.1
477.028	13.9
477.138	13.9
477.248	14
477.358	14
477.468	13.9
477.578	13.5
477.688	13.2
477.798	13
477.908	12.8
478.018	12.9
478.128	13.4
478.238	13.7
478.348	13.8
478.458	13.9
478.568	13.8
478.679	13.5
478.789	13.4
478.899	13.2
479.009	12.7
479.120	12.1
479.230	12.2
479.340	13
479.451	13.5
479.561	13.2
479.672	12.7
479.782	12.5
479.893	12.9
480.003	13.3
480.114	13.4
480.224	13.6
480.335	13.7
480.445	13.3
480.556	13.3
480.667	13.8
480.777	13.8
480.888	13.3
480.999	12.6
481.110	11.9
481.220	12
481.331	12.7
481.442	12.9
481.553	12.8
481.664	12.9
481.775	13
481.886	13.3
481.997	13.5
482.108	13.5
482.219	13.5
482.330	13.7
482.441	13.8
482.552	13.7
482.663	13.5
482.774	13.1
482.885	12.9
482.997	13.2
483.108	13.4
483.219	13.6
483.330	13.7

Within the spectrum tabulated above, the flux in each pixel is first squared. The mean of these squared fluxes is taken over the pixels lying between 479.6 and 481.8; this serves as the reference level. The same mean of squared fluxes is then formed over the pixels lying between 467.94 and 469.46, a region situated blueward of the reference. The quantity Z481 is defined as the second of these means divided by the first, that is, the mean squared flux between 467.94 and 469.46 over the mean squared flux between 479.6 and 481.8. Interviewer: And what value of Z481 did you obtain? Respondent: 1.14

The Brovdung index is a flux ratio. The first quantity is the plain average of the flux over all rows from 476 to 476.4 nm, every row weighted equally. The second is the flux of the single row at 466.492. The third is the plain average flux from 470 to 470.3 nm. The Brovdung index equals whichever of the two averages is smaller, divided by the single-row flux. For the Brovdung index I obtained 1.01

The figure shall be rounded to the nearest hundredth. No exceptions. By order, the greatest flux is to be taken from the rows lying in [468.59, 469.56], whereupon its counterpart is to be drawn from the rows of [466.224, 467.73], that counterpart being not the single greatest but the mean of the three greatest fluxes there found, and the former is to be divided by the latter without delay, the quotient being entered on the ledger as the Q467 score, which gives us 0.97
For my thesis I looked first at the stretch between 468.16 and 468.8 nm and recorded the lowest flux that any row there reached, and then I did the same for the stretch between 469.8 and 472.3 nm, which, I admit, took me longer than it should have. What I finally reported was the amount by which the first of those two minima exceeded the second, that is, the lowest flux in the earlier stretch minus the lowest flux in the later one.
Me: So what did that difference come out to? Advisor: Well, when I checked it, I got 0.30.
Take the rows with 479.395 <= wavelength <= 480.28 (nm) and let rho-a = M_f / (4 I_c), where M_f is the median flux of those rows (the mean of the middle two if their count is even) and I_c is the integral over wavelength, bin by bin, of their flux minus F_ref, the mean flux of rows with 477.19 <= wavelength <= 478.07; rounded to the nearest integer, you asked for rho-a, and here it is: -14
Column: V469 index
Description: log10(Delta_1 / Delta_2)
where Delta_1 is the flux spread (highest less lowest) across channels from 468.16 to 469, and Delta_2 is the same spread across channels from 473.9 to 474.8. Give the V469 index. 0.2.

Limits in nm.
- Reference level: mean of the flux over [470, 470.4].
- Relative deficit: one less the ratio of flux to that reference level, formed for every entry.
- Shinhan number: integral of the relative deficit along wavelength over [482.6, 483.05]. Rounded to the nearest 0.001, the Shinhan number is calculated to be 0.040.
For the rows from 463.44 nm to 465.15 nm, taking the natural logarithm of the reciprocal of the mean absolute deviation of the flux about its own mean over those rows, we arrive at 0.37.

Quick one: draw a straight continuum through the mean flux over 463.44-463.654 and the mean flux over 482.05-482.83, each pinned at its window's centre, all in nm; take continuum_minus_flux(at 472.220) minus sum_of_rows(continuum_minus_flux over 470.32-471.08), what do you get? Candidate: 2.2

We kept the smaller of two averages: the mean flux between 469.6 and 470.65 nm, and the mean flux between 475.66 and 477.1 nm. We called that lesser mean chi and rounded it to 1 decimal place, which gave 13.8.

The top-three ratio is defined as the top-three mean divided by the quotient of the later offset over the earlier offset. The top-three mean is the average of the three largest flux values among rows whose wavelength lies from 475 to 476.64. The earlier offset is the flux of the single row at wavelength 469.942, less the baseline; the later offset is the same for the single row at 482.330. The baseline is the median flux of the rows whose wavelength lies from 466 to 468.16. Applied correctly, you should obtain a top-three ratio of 154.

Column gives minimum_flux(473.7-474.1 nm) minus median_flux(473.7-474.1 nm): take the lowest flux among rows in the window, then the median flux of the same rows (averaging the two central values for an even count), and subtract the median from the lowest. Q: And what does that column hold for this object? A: -0.30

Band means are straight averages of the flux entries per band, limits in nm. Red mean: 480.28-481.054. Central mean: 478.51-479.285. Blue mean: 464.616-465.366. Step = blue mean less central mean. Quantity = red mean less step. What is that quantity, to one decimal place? 11.9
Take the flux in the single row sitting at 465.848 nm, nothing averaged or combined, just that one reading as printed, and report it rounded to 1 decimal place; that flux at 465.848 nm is 13.9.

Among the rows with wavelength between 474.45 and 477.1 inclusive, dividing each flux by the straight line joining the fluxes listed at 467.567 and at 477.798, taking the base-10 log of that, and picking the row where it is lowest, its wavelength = 475.274 nm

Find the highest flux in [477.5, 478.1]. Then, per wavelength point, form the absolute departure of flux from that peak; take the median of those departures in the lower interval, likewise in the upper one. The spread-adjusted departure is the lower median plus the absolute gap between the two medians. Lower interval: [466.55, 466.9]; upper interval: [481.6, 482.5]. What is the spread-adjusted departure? 0.4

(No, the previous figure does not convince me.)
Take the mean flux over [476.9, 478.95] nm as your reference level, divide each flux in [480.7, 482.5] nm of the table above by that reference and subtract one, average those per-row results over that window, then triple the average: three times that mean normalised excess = -0.11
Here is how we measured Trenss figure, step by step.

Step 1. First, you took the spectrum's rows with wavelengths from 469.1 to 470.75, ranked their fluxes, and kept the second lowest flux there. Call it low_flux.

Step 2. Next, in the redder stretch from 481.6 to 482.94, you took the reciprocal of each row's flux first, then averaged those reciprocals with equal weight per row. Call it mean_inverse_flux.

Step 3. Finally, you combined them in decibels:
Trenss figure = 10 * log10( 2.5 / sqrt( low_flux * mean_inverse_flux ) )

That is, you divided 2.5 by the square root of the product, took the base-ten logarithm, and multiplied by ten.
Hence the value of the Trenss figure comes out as 4.02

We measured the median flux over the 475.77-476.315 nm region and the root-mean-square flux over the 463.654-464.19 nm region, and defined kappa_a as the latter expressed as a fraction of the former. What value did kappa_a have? 1.08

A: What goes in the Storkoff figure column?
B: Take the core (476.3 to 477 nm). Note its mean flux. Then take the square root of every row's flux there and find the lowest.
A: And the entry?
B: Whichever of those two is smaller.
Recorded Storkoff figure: 3.66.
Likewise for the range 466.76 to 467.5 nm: 3.56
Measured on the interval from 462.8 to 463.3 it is 3.66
